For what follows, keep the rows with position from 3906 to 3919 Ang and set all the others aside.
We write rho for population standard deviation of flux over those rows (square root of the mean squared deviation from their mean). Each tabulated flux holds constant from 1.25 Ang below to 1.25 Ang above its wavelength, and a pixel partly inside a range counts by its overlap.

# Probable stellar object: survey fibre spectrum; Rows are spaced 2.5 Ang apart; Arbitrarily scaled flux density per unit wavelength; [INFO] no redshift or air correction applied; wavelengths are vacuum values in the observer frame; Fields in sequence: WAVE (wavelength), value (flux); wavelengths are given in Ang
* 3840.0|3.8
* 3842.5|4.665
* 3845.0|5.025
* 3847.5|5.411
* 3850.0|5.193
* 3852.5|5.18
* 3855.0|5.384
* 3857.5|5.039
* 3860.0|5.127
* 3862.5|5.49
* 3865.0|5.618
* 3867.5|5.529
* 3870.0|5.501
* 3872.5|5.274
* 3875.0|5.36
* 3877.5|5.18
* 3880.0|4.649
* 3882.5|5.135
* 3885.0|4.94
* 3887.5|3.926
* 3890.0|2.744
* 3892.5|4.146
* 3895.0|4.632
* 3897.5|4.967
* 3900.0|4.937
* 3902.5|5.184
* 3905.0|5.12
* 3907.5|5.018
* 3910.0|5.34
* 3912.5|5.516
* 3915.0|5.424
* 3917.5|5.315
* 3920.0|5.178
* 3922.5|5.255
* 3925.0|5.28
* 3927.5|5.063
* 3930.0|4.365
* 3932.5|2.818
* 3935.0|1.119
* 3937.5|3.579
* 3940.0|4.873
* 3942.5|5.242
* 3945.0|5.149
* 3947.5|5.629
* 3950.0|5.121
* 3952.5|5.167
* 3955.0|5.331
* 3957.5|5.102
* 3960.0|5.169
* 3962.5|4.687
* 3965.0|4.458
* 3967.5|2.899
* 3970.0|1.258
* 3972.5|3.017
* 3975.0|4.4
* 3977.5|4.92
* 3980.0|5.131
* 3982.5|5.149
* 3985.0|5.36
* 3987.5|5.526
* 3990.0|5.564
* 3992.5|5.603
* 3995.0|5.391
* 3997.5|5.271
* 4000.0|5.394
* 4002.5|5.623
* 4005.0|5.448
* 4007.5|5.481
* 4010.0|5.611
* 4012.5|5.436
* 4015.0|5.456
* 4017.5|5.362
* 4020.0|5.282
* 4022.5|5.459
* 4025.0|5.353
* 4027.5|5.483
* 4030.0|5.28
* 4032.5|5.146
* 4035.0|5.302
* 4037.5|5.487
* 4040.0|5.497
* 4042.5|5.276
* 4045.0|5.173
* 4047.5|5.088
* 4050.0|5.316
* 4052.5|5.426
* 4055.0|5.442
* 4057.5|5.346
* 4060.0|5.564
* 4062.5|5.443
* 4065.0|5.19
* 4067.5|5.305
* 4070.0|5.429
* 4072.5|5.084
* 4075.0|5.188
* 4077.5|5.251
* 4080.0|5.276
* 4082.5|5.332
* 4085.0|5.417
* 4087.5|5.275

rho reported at 0.17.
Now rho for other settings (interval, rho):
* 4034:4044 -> 0.10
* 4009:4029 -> 0.09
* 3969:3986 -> 1.40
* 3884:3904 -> 0.76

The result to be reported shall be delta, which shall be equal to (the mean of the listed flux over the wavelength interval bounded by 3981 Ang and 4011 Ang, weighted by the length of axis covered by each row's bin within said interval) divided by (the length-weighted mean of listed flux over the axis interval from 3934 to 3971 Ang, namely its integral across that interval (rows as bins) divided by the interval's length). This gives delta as 1.25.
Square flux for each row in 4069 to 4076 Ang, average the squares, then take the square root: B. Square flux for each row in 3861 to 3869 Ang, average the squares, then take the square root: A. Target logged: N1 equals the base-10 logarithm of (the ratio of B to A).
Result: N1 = -0.025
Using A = 5.5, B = 5.24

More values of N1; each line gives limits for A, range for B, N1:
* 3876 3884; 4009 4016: 0.042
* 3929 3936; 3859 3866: 0.247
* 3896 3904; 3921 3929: 0.014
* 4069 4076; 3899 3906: -0.013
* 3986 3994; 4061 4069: -0.020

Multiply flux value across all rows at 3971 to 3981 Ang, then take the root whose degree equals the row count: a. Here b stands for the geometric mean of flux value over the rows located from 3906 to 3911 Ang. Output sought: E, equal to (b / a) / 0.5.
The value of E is 2.4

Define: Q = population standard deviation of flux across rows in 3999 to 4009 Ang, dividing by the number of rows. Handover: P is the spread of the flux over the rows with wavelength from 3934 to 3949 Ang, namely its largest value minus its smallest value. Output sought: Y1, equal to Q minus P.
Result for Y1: -4.4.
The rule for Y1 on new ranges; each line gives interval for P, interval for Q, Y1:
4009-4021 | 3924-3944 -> 1.0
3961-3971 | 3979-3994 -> -3.2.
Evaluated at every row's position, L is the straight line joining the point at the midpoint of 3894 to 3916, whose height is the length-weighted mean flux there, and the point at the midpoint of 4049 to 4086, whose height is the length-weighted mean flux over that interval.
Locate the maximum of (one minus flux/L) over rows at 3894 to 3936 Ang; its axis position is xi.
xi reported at 3935.0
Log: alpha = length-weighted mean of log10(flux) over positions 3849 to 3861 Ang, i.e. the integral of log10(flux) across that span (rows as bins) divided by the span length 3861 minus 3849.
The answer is 0.715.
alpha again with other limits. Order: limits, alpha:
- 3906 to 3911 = 0.713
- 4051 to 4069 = 0.731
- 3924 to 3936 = 0.518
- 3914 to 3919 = 0.729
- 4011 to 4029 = 0.733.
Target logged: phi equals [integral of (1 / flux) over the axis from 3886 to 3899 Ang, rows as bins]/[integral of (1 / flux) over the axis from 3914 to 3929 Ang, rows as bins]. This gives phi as 1.1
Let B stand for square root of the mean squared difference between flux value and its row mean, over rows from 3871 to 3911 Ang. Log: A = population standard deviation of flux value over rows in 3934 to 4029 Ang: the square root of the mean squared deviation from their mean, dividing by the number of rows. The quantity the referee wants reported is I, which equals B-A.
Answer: -0.4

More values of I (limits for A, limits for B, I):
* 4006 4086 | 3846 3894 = 0.6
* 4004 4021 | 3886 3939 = 1.0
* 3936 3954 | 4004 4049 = -0.5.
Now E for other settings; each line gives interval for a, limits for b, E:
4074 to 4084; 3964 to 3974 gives 1.0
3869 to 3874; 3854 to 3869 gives 2.0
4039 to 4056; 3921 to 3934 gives 1.7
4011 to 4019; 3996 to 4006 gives 2.0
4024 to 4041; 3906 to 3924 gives 2.0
